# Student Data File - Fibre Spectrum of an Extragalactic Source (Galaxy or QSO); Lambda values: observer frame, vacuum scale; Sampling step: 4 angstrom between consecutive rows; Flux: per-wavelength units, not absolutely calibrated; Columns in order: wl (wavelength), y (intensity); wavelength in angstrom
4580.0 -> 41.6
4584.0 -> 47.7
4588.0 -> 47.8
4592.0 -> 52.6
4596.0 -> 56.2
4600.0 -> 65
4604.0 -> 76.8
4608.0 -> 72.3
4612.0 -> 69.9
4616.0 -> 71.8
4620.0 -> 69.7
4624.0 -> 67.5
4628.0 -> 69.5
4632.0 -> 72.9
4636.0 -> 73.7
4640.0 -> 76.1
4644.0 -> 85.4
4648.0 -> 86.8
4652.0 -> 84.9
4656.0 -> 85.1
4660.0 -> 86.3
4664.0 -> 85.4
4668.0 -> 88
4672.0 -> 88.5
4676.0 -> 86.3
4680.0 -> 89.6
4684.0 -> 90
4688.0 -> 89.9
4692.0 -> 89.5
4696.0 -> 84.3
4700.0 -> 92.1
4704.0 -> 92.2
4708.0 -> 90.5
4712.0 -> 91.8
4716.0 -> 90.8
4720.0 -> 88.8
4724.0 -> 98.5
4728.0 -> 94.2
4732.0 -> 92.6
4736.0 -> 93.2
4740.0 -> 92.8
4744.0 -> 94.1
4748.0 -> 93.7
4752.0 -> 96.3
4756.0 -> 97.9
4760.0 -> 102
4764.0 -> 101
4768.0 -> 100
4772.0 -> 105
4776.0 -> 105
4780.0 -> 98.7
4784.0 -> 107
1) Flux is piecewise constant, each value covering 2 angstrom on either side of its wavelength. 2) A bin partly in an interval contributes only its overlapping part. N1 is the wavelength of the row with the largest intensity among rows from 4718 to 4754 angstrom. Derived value 4724.0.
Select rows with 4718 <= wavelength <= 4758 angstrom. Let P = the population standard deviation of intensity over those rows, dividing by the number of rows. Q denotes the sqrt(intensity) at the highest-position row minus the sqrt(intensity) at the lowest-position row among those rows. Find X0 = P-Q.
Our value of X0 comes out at 2.20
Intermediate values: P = 2.67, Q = 0.5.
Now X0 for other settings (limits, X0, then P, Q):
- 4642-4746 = 3.01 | 3.47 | 0.5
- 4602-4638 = 2.79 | 2.61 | -0.2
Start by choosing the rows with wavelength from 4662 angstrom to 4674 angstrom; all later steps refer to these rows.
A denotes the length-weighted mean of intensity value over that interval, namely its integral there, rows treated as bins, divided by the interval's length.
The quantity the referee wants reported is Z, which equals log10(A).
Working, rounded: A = 87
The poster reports 1.94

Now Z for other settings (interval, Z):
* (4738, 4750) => 1.97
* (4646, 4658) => 1.93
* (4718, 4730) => 1.97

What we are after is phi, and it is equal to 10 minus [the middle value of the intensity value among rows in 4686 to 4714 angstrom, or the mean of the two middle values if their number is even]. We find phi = -80.5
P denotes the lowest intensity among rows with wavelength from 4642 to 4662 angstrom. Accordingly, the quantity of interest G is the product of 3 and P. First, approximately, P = 84.9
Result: 255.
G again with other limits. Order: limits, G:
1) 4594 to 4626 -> 169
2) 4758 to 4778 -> 300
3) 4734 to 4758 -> 278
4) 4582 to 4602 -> 143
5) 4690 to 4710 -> 253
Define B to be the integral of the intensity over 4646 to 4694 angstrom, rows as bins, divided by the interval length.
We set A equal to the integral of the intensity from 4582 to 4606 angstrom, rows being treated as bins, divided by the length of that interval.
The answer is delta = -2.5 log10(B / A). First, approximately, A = 58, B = 88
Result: -0.5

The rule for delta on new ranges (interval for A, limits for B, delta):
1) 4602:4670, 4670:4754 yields -0.2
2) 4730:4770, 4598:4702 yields 0.2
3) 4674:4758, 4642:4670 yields 0.1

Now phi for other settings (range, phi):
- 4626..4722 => -77.4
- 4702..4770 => -83.7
